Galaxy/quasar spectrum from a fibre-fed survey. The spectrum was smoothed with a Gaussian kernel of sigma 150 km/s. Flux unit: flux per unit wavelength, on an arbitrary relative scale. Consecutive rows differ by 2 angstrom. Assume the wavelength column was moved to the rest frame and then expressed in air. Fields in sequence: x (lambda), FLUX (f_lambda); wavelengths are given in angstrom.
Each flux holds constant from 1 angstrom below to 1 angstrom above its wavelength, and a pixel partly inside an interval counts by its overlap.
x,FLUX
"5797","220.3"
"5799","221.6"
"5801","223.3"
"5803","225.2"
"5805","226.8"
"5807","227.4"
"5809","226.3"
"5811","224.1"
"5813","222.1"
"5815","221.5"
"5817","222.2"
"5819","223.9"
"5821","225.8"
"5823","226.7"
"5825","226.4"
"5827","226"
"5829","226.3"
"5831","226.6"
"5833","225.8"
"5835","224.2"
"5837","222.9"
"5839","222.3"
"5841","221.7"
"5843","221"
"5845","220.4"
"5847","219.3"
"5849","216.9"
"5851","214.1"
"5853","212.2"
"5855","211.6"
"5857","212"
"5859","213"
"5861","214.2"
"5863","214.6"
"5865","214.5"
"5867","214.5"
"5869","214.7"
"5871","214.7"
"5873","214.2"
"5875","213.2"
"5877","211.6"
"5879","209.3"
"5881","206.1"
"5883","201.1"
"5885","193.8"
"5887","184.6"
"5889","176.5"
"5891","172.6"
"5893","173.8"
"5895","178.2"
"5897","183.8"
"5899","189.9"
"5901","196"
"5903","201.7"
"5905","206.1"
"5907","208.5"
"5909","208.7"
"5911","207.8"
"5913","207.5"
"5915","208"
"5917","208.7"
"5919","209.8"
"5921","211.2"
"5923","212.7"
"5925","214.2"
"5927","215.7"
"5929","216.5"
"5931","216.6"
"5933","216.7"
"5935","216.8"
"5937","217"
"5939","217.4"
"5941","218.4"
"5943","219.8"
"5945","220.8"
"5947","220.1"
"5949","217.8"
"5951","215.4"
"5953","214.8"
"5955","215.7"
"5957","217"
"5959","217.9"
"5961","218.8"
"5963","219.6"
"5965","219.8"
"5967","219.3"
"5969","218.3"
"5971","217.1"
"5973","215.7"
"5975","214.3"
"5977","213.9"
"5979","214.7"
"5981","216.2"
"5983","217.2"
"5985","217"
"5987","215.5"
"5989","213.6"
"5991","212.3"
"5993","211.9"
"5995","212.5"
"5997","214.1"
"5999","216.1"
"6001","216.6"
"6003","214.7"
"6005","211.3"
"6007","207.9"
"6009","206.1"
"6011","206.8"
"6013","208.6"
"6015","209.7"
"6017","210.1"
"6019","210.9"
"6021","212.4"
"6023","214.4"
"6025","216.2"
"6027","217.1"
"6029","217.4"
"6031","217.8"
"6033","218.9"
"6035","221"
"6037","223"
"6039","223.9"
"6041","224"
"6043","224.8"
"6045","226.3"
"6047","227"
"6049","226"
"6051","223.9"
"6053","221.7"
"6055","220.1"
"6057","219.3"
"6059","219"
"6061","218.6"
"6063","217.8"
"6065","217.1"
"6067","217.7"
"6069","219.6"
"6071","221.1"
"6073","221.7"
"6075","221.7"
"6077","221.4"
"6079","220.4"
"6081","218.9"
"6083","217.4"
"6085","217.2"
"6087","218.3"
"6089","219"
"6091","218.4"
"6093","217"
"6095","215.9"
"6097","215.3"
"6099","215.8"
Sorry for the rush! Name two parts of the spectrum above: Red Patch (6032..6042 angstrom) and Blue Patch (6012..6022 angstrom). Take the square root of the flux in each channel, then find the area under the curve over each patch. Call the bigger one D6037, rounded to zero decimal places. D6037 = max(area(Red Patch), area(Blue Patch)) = 149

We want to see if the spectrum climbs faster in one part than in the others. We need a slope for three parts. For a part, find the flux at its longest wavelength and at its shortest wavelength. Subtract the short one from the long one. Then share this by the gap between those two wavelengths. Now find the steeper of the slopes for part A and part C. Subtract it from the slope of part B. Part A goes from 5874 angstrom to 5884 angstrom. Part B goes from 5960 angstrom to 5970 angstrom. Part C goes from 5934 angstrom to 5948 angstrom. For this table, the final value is -0.3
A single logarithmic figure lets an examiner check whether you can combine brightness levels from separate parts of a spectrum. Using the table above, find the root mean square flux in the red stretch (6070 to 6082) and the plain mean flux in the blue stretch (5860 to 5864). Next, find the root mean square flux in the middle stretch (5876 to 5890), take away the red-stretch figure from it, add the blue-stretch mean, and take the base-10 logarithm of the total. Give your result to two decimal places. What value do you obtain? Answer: 2.28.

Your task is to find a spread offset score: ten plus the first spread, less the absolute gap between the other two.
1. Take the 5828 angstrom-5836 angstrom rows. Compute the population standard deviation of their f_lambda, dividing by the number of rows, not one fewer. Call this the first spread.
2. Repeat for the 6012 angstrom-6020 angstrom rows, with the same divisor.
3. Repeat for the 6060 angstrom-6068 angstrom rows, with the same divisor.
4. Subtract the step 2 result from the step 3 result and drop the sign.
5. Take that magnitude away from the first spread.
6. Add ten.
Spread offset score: 10.6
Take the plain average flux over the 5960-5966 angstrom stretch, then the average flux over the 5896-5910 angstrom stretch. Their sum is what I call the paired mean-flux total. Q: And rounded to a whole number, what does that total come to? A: 419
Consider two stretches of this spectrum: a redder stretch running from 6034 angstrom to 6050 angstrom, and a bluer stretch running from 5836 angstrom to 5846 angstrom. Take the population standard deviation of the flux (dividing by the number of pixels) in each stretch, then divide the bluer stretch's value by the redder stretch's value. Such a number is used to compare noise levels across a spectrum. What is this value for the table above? 0.5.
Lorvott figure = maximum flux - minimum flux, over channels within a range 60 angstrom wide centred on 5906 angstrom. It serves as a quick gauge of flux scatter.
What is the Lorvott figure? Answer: 44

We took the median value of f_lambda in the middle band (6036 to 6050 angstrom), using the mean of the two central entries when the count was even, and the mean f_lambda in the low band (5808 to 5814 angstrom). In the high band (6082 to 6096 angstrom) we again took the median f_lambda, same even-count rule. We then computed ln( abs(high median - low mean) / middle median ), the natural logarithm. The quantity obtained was -3.5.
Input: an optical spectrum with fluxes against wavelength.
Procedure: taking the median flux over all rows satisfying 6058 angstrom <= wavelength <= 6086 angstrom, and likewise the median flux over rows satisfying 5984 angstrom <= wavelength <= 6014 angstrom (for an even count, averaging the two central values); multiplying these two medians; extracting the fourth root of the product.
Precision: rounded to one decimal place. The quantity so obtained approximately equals 14.7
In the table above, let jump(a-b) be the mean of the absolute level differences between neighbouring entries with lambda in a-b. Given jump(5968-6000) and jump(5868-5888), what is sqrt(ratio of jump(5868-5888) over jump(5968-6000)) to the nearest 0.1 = 1.7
